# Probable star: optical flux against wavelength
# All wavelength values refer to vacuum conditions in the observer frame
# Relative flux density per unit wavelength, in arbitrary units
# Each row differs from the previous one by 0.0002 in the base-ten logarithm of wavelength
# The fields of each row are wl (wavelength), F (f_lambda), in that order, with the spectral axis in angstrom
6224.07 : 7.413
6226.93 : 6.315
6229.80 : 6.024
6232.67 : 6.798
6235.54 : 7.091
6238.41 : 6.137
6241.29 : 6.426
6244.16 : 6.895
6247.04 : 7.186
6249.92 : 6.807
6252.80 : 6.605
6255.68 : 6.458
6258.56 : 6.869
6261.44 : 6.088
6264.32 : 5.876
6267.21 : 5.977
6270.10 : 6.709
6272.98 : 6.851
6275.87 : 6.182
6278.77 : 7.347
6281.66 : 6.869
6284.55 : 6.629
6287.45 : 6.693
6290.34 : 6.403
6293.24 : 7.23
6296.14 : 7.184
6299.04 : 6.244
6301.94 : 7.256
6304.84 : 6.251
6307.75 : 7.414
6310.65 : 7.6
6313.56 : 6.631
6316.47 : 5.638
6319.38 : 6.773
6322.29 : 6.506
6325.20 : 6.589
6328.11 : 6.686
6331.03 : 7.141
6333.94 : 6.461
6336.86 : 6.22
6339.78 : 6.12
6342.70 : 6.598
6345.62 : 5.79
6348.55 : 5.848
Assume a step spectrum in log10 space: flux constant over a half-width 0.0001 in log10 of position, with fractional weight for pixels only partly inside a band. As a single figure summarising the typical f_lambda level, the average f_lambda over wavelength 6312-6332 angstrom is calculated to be 6.6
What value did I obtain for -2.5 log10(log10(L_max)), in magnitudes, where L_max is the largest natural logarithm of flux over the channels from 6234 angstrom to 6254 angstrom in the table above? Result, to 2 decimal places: 1.33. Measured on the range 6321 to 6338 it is 1.33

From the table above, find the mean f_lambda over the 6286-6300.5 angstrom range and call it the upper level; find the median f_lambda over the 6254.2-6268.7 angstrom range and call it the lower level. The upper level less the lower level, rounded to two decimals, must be 0.66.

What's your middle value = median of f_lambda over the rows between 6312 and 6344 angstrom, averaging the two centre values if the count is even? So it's 6.59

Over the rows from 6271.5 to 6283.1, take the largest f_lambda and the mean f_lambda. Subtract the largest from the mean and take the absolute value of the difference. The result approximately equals 0.53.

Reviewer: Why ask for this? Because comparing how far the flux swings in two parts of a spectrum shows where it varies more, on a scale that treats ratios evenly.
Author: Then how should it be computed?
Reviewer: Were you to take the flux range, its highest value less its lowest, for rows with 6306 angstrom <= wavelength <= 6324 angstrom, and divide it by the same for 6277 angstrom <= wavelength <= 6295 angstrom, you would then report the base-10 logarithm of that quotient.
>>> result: 0.32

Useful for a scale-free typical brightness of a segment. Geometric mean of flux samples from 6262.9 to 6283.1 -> 6.53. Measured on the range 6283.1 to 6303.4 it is 6.79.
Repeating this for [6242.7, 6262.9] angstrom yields 6.69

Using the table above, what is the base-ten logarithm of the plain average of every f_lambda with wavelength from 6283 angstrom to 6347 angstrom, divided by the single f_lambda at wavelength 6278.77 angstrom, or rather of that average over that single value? -0.044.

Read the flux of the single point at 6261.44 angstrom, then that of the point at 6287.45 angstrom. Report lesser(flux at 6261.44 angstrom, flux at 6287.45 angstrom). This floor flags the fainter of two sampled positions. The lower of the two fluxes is 6.09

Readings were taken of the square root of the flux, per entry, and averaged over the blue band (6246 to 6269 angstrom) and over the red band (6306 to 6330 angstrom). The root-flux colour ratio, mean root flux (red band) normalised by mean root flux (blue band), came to 1.02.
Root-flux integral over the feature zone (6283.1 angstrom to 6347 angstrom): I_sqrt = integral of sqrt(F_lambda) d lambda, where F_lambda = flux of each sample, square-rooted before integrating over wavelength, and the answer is 165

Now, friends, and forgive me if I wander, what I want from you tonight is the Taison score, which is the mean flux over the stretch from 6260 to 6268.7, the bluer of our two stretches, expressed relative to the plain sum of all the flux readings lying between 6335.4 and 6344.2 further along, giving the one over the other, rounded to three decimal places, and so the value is 0.316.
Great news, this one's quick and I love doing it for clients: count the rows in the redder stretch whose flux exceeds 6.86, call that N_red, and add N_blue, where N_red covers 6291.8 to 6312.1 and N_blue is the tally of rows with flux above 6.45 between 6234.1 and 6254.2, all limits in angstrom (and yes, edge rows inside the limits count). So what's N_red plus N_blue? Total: 10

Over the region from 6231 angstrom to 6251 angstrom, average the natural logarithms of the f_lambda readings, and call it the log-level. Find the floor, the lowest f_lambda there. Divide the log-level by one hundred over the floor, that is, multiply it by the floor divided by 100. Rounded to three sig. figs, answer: 0.117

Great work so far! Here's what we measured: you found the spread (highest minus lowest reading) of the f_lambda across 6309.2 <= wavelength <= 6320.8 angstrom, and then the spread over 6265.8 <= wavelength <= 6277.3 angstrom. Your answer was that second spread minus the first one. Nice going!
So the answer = -1.09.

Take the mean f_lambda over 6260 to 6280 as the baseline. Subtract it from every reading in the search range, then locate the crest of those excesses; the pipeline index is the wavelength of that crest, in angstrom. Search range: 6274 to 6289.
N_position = 6278.77 angstrom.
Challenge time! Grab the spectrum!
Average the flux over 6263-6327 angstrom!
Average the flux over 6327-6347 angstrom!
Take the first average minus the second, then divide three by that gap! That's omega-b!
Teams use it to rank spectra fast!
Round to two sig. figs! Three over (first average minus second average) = 12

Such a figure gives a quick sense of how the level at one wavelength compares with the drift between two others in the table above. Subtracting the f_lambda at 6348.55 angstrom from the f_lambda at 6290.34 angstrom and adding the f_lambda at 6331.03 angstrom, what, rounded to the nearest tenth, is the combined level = 7.7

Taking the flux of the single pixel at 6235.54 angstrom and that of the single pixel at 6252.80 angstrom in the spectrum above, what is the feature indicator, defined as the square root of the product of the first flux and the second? 6.84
